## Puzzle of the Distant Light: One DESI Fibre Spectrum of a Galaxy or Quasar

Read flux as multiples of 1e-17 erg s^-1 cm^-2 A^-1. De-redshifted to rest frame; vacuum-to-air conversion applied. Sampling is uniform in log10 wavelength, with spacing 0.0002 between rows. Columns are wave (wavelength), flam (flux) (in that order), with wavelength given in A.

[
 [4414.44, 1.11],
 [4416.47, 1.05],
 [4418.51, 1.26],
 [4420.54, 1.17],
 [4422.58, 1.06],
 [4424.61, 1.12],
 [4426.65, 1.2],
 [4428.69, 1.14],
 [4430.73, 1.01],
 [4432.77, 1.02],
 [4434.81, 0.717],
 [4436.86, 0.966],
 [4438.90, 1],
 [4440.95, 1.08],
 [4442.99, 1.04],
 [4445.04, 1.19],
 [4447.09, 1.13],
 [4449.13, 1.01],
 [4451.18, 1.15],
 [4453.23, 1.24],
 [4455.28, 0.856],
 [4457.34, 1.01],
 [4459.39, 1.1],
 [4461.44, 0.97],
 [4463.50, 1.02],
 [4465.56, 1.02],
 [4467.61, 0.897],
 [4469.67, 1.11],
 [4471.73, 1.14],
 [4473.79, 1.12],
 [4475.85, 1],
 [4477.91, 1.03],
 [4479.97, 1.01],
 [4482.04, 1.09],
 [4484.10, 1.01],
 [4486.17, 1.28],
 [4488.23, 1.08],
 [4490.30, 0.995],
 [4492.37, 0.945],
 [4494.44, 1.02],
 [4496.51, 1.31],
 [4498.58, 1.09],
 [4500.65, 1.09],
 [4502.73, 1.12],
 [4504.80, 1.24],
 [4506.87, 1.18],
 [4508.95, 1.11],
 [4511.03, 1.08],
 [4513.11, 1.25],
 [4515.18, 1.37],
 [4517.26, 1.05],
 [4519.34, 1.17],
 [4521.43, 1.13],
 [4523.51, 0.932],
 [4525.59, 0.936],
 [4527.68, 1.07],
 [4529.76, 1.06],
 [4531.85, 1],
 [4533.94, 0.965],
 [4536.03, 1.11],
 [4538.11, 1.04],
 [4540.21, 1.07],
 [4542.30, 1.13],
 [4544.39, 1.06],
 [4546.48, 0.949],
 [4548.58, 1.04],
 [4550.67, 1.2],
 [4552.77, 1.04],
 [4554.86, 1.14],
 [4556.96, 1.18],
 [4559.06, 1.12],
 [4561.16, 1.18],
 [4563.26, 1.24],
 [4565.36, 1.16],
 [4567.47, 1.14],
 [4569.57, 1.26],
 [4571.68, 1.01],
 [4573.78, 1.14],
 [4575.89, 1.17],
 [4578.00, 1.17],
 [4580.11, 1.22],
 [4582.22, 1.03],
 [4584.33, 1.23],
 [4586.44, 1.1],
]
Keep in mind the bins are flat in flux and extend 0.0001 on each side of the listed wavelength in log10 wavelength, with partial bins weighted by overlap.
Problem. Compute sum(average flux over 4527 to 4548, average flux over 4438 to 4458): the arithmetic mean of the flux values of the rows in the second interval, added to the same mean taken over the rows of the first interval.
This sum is 2.12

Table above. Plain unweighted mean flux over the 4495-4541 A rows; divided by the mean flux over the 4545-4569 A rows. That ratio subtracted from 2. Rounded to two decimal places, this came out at 1.02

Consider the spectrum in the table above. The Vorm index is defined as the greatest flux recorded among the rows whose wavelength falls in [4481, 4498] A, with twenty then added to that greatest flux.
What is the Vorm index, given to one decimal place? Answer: 21.3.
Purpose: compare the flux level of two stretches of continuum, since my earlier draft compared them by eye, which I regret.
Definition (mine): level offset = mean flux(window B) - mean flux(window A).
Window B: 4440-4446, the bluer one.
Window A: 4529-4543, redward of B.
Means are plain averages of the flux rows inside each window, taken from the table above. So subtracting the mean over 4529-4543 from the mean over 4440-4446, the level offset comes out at 0.05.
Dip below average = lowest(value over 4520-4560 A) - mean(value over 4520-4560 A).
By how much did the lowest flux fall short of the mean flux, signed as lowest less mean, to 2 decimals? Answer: -0.13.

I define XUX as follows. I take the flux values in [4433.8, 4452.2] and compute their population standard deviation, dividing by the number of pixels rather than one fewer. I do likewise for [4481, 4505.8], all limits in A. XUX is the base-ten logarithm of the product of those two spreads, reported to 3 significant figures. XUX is -1.84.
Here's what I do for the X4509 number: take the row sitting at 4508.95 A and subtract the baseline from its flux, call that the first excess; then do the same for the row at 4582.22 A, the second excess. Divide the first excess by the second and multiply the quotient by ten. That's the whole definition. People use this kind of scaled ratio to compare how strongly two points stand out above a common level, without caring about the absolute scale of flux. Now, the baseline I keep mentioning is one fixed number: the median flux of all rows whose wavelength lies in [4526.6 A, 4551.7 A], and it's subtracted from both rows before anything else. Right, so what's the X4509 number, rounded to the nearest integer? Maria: -17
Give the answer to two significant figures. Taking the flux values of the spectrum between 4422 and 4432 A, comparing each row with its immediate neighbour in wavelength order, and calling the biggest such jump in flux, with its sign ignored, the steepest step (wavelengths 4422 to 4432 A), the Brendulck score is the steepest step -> 0.13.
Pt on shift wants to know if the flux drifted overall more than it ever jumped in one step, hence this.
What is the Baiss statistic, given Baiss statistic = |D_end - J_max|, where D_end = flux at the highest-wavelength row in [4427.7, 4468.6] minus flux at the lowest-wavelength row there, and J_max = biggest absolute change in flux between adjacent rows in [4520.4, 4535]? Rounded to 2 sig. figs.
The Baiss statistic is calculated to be 0.44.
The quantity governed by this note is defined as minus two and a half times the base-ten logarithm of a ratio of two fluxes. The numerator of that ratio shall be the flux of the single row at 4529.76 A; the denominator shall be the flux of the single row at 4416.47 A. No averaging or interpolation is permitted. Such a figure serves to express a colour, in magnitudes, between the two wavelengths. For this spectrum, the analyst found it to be -0.01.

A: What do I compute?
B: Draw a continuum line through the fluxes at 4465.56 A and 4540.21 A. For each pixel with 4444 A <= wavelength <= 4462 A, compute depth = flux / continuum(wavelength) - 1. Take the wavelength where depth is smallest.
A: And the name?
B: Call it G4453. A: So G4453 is 4455.28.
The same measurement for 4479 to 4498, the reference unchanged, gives 4492.37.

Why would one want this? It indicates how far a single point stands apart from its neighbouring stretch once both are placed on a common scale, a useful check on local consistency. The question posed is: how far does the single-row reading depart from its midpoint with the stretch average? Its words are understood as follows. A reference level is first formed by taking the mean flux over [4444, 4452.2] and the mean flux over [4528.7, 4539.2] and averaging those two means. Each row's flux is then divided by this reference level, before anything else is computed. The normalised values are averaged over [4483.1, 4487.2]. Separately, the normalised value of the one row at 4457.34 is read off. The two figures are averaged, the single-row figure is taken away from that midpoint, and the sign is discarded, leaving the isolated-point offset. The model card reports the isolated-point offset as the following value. 0.063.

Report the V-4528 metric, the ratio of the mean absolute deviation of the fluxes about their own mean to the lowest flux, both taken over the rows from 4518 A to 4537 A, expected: 0.079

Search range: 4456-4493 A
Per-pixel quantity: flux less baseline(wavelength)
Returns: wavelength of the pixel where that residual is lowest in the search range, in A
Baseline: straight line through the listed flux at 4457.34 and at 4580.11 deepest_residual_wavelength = 4467.61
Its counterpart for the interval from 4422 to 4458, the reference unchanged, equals 4434.81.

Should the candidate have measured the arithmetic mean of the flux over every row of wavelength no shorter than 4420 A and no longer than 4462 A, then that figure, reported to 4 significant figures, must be 1.056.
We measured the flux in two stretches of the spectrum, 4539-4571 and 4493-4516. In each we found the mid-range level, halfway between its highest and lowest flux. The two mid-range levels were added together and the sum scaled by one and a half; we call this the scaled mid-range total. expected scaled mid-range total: 3.45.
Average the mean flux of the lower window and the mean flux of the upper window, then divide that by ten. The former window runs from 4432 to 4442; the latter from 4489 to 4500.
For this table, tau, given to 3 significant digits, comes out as 0.101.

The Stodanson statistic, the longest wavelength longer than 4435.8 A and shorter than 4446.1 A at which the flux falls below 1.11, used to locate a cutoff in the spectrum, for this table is 4442.99 A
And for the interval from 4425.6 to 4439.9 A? 4438.90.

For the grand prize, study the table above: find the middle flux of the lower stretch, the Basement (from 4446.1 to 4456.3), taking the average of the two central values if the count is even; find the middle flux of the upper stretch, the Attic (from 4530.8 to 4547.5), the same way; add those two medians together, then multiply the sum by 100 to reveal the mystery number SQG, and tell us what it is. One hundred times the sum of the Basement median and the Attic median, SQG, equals 218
